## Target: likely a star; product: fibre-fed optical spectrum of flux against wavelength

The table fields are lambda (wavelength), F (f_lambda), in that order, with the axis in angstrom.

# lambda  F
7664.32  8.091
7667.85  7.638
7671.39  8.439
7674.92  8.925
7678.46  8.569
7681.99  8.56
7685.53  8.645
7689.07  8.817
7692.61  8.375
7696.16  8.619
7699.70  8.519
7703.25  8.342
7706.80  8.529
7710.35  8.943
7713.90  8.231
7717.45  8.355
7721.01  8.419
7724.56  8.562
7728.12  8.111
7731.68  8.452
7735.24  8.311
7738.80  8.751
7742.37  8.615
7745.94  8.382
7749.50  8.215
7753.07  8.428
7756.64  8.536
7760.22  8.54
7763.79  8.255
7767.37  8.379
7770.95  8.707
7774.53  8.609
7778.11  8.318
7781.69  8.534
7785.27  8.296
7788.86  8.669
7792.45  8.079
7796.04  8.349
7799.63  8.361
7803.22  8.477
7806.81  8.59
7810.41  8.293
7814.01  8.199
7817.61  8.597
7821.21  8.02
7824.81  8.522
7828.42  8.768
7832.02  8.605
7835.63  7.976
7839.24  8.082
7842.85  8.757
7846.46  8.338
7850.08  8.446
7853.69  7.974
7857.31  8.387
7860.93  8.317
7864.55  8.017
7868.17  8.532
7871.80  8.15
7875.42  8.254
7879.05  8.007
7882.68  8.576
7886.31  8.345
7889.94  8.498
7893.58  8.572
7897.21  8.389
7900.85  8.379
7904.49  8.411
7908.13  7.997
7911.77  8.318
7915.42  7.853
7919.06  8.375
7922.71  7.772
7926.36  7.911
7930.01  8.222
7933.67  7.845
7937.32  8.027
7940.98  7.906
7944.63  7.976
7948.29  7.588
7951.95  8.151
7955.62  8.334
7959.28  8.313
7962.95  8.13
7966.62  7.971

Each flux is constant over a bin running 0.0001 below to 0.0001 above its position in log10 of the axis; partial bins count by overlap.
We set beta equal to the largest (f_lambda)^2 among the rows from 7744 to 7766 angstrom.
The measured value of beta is 73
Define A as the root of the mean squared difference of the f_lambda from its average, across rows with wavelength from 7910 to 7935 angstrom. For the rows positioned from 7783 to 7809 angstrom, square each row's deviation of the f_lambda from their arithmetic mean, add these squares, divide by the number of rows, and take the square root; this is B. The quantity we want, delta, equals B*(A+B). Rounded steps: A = 0.234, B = 0.182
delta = 0.076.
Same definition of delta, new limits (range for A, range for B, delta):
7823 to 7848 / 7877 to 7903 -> 0.085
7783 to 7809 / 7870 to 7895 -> 0.078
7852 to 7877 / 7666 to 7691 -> 0.223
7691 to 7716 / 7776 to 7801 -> 0.067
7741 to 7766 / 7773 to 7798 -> 0.063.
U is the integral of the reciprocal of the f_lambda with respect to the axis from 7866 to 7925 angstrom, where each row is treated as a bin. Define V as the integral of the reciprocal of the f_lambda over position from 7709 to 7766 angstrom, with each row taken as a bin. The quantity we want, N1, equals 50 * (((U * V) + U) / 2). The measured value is 1385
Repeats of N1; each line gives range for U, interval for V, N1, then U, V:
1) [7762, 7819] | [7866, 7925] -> 1378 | 6.8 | 7.1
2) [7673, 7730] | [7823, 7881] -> 1333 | 6.7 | 7.0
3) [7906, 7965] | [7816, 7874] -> 1460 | 7.3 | 7.0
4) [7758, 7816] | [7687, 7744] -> 1329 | 6.9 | 6.7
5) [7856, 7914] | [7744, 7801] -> 1356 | 7.0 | 6.8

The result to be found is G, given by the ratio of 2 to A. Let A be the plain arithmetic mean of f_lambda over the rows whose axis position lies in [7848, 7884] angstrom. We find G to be 0.242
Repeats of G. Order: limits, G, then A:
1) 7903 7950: 0.250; 8.02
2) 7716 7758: 0.237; 8.43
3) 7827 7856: 0.239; 8.37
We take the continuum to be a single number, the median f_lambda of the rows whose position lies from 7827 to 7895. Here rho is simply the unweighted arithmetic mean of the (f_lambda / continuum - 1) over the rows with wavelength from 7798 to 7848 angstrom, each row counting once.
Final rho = 0.006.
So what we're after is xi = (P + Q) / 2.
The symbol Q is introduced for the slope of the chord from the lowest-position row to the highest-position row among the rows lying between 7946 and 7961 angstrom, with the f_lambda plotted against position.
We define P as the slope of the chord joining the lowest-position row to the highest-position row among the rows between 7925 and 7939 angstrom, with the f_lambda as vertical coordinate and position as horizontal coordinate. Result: 0.038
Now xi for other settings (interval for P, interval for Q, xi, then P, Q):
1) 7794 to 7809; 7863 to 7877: 0.022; 0.02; 0.02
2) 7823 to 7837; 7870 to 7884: -0.006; -0.05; 0.04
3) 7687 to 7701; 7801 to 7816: -0.027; -0.03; -0.03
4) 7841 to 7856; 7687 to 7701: -0.050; -0.07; -0.03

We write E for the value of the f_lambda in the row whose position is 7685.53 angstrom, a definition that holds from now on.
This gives 8.645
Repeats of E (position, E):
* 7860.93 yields 8.317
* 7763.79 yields 8.255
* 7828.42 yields 8.768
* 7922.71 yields 7.772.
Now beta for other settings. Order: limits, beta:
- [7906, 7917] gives 69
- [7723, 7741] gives 77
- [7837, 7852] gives 77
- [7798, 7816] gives 74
